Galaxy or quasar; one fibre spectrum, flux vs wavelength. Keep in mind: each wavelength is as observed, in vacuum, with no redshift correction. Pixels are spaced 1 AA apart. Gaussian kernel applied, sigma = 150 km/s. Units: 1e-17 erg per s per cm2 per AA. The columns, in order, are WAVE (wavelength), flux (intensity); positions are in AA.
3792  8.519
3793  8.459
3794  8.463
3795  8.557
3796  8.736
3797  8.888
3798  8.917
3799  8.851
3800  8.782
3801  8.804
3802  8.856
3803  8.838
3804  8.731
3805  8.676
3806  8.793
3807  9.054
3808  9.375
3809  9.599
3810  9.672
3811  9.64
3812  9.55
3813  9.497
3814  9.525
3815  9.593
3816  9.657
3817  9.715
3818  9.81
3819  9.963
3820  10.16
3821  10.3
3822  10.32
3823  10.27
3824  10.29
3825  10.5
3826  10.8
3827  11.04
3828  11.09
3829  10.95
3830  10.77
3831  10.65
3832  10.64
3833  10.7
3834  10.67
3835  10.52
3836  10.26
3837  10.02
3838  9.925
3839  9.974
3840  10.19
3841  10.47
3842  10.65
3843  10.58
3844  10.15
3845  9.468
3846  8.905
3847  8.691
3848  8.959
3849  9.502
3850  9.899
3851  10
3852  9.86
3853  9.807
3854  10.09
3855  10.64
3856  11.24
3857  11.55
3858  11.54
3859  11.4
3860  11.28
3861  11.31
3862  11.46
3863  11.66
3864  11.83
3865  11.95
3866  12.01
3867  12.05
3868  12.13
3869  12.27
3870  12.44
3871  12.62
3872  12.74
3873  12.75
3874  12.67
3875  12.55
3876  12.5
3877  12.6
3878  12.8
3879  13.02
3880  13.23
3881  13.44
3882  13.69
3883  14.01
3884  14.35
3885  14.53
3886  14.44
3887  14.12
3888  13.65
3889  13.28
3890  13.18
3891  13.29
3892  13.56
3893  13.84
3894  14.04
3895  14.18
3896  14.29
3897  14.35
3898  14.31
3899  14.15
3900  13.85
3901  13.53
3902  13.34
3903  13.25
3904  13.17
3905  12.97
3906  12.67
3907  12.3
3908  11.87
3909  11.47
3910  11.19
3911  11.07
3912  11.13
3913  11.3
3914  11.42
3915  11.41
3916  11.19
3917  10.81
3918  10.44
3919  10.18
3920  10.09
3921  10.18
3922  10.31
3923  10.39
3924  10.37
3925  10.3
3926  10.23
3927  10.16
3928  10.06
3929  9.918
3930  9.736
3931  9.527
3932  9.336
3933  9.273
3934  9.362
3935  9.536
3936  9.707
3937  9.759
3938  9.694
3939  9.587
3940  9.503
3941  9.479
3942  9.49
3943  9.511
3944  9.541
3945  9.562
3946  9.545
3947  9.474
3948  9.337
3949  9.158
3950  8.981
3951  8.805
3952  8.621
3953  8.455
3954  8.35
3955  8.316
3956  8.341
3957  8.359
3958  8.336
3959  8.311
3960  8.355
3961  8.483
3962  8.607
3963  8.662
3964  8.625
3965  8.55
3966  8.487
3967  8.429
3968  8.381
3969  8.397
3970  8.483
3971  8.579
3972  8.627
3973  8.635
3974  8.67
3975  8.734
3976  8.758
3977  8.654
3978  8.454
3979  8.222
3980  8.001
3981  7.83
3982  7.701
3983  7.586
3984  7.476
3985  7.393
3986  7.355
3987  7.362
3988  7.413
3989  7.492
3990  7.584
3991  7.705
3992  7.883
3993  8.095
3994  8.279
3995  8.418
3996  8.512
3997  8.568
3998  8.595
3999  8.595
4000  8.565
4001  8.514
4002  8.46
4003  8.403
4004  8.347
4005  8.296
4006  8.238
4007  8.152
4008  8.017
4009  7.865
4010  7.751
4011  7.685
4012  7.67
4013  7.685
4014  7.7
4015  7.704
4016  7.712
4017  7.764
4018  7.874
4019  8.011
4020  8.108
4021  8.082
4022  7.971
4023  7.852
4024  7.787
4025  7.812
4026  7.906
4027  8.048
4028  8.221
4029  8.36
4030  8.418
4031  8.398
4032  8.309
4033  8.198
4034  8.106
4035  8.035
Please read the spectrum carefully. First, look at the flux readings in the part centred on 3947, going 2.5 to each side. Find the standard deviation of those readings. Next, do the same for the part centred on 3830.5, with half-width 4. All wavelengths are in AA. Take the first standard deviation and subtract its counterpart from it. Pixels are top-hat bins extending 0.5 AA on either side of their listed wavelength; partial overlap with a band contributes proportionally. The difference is -0.02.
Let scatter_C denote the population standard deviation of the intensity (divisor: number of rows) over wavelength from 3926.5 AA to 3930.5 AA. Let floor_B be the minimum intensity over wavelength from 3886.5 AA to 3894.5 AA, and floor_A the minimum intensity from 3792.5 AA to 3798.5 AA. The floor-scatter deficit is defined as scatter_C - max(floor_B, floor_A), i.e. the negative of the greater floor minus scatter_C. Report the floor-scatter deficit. -13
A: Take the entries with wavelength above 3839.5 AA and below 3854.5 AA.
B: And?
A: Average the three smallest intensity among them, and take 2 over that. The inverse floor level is 0.226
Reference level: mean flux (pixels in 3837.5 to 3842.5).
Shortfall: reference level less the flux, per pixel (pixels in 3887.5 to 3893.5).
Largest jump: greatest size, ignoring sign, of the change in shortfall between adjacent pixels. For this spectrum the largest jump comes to 0.4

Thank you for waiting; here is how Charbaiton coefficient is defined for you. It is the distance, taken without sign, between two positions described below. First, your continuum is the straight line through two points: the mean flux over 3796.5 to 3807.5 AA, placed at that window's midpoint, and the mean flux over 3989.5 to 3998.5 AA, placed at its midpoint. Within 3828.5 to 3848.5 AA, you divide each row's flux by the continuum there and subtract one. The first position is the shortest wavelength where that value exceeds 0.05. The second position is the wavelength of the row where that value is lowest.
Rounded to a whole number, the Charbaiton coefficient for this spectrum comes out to 18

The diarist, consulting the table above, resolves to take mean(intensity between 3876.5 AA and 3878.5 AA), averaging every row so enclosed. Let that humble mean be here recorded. 12.7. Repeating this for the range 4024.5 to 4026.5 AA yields 7.9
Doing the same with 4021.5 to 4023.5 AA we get 7.9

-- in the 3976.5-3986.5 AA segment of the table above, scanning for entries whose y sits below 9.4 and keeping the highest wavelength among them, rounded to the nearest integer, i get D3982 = 3986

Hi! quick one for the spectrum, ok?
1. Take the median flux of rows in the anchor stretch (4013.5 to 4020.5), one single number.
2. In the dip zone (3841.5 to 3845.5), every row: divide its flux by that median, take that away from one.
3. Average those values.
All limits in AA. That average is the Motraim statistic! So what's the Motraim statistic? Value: -0.32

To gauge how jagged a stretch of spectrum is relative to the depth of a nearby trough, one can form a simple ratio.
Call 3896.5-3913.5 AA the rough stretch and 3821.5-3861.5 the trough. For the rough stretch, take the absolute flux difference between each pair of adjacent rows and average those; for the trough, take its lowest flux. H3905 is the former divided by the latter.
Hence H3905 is 0.025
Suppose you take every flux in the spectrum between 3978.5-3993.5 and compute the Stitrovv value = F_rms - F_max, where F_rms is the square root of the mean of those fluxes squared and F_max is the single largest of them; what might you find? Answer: -0.54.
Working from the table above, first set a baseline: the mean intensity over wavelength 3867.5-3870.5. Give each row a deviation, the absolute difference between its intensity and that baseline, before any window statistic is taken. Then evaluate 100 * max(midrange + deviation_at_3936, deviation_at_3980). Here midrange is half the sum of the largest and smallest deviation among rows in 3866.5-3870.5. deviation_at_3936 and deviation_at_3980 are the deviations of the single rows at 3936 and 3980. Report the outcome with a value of 428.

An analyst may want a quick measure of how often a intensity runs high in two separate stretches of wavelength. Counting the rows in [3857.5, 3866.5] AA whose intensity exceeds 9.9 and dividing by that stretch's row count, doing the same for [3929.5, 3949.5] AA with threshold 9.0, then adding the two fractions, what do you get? 2.00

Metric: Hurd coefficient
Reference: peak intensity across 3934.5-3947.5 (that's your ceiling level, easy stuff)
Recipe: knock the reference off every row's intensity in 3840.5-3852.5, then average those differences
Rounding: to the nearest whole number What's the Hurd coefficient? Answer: 0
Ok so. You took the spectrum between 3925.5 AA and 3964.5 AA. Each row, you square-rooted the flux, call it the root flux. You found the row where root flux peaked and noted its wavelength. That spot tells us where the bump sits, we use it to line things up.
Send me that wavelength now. 3926 AA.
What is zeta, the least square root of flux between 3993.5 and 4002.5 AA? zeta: 2.9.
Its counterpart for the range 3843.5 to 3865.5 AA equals 2.9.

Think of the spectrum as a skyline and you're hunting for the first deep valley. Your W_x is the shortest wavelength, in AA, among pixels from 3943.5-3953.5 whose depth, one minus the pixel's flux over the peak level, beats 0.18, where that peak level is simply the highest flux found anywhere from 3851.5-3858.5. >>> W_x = 3948 AA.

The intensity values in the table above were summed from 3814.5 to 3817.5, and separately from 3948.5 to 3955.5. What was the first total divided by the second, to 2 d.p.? 0.48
